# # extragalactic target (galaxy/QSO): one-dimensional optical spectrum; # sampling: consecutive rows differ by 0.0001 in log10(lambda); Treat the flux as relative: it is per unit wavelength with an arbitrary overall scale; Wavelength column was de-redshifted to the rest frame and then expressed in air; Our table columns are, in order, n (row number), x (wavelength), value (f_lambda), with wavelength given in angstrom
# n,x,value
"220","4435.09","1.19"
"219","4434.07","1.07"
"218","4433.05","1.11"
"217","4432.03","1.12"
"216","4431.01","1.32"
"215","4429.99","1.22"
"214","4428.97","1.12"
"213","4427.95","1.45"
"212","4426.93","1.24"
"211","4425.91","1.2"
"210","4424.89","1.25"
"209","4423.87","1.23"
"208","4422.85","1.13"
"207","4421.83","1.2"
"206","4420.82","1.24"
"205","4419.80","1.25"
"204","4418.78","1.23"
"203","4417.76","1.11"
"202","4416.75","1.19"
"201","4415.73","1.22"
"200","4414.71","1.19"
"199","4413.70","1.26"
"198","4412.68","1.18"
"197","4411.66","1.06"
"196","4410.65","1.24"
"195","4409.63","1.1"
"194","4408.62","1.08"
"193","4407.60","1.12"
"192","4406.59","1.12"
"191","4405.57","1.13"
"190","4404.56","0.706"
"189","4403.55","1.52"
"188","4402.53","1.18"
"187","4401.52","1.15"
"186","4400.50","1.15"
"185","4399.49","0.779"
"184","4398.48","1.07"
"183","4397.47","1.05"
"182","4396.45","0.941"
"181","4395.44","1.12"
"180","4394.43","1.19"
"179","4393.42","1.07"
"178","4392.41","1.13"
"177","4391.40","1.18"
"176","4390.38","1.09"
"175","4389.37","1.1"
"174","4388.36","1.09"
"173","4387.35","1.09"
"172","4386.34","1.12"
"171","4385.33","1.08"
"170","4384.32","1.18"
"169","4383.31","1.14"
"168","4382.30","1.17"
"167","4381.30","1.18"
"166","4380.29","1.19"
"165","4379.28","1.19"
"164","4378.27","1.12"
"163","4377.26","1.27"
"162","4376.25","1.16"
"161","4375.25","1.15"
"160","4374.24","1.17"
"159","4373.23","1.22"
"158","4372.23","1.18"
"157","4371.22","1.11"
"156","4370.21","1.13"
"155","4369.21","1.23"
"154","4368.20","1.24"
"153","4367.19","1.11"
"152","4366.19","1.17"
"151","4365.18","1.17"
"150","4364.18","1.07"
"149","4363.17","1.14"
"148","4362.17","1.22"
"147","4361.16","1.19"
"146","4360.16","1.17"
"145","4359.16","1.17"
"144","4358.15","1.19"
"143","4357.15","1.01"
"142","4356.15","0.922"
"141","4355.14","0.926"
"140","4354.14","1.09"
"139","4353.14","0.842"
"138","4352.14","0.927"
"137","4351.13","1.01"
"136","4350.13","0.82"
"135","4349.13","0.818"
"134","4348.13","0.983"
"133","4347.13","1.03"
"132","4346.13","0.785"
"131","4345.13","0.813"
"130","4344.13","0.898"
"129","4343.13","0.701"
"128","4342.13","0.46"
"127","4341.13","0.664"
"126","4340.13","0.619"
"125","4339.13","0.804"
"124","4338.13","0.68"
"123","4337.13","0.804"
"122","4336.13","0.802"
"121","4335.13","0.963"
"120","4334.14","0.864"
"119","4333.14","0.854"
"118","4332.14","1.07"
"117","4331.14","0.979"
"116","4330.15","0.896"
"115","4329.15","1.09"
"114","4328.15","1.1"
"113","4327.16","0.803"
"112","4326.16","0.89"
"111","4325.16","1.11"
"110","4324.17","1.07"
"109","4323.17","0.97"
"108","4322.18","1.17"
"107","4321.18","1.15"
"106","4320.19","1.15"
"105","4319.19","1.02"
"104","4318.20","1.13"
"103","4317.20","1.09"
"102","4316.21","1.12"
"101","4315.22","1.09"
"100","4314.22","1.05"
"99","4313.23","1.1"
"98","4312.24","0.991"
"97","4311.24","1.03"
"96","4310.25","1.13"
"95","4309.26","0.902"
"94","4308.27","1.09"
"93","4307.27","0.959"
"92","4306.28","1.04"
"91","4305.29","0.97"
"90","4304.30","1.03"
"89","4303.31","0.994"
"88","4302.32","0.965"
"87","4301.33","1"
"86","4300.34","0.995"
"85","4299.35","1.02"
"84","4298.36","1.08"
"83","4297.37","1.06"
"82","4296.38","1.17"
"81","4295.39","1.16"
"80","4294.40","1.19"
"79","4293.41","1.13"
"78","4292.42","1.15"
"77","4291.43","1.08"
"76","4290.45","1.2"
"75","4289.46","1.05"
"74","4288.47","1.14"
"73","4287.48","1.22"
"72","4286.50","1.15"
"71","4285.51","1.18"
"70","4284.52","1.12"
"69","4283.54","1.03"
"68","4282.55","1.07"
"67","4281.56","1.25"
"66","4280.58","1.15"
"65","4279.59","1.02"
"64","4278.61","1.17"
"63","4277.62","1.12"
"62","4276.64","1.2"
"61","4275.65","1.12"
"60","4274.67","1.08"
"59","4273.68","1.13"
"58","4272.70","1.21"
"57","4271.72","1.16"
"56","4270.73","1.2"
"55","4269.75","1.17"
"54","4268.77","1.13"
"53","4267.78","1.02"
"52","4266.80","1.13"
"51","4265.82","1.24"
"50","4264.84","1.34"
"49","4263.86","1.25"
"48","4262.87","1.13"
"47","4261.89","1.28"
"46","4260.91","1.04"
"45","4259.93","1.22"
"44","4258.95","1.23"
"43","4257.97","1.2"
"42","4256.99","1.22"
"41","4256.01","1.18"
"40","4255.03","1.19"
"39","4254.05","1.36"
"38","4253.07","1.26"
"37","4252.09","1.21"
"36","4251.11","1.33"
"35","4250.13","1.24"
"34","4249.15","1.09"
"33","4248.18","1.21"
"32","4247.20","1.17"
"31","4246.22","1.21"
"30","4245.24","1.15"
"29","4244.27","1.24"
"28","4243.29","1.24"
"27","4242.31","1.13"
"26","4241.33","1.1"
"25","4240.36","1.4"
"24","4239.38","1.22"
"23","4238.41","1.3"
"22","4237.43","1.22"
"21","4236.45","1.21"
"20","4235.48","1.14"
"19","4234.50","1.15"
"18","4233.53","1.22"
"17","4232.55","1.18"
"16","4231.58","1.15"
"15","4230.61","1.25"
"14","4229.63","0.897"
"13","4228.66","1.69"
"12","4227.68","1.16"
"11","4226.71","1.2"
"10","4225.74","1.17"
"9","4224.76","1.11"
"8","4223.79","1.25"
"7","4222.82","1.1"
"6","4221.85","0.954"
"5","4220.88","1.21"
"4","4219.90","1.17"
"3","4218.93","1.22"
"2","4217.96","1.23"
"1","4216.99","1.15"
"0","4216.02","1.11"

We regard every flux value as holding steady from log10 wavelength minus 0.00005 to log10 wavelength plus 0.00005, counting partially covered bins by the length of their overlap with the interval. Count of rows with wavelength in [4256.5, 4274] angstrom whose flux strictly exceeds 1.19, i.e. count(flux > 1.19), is 10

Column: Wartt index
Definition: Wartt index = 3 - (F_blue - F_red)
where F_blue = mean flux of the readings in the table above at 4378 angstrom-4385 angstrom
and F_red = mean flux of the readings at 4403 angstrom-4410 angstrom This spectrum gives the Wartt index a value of 2.94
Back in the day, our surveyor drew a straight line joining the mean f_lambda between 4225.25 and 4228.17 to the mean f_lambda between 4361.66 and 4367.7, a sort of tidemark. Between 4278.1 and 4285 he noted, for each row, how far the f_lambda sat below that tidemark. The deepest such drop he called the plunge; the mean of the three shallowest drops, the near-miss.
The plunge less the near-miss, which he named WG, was 0.17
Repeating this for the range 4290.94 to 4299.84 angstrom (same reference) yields 0.15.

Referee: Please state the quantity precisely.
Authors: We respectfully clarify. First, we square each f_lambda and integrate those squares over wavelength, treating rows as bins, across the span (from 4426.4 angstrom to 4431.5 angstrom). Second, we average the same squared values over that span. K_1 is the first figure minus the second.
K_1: 6.7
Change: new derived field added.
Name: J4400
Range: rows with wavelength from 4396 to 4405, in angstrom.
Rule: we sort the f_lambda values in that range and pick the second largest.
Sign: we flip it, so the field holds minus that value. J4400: -1.180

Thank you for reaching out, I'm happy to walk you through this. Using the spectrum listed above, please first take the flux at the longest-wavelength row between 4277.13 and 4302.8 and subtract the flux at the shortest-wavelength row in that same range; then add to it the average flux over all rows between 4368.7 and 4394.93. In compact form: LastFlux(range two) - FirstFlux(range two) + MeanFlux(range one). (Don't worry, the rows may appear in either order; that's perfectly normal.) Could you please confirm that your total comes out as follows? 1.00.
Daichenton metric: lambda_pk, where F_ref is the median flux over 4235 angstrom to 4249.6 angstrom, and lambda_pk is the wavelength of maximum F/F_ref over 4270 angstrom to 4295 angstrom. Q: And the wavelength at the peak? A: 4281.56 angstrom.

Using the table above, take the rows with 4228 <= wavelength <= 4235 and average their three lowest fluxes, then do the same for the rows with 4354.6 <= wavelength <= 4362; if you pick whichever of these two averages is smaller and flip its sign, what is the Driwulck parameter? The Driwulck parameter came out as -0.95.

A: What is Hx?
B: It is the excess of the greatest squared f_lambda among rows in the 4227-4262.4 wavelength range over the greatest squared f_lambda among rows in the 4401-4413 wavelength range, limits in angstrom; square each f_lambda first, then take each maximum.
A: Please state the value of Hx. 0.5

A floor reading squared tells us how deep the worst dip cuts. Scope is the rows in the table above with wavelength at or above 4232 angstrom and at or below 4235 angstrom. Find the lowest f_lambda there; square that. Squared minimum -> 1.3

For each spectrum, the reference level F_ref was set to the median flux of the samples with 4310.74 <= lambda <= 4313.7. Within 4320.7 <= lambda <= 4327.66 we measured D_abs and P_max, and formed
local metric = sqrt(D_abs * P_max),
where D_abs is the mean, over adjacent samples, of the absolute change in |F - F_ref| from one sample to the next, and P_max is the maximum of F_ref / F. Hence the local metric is 0.26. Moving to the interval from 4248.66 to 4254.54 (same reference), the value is 0.31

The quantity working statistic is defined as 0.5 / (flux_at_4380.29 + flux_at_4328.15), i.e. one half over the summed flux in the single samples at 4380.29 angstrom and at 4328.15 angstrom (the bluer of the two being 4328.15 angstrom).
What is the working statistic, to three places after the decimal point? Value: 0.218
